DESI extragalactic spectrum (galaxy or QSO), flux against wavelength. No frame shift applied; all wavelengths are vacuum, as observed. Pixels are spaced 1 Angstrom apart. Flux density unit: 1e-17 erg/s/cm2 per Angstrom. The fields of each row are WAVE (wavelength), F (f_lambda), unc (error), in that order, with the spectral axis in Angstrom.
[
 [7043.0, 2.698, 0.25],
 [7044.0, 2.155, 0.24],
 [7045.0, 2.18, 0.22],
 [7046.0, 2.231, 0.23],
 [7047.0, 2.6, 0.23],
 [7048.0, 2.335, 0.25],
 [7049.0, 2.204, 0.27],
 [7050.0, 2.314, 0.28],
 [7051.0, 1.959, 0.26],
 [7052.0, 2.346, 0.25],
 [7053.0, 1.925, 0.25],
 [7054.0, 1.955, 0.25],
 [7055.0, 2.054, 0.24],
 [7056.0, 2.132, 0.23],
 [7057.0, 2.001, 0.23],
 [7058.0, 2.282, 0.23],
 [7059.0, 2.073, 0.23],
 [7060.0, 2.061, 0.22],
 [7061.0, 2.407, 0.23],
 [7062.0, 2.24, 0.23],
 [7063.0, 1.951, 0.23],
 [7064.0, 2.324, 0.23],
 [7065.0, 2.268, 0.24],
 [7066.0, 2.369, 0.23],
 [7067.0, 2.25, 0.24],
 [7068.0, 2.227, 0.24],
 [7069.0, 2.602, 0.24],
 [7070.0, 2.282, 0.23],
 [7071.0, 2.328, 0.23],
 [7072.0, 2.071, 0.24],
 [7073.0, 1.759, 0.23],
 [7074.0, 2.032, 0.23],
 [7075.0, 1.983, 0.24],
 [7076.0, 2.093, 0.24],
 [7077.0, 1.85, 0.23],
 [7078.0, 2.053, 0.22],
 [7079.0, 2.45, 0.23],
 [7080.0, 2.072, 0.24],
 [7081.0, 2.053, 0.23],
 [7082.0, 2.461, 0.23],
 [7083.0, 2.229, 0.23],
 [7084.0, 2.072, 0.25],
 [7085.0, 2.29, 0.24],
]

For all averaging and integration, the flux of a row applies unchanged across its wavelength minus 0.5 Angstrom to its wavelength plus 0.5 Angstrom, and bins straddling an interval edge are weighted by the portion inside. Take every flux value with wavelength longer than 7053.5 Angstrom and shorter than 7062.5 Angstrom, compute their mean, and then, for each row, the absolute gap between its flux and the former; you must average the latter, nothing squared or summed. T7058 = 0.117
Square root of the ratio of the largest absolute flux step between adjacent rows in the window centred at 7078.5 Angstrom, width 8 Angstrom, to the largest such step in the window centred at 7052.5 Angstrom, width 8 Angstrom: 0.98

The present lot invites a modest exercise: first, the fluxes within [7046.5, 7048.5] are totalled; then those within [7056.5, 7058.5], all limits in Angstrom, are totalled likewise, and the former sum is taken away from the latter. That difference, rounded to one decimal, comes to -0.7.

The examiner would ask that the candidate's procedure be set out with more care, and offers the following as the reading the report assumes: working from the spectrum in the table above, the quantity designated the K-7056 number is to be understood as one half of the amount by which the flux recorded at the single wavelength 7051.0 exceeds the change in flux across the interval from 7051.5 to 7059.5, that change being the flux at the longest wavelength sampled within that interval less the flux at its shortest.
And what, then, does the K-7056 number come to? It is 1.12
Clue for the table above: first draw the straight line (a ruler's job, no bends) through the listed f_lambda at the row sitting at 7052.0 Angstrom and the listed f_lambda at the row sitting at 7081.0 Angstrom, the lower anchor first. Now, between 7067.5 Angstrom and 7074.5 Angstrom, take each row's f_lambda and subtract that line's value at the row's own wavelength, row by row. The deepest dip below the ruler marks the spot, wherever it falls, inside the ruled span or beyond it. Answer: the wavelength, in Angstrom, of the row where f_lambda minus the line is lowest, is 7073.0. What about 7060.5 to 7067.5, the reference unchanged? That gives 7063.0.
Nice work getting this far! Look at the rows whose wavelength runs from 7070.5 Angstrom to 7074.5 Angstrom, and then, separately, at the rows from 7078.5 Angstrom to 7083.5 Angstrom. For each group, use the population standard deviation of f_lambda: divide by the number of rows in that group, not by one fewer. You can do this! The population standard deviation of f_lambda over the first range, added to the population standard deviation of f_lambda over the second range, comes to 0.38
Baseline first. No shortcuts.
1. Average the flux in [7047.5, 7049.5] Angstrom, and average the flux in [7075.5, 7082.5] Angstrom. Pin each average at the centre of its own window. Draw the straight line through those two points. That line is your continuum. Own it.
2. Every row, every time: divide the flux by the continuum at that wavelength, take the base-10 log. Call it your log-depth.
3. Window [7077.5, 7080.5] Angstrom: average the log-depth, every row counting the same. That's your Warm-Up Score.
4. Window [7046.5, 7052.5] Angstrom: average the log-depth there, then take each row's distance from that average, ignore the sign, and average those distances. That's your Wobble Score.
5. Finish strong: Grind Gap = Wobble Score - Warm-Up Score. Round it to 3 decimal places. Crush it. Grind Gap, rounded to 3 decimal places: 0.020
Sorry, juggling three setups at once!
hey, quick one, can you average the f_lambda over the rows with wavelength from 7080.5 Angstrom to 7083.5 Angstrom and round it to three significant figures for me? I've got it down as 2.25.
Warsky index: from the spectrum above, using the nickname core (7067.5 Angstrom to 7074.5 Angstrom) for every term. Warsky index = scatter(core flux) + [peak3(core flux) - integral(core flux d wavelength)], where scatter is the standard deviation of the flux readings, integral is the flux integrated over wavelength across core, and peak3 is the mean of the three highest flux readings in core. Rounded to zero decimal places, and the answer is -13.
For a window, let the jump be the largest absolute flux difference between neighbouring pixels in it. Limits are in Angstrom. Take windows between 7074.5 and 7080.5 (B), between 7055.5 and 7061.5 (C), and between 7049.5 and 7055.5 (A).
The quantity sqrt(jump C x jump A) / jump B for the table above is 0.96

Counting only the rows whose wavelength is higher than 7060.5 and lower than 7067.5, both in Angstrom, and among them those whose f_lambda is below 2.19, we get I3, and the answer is 1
